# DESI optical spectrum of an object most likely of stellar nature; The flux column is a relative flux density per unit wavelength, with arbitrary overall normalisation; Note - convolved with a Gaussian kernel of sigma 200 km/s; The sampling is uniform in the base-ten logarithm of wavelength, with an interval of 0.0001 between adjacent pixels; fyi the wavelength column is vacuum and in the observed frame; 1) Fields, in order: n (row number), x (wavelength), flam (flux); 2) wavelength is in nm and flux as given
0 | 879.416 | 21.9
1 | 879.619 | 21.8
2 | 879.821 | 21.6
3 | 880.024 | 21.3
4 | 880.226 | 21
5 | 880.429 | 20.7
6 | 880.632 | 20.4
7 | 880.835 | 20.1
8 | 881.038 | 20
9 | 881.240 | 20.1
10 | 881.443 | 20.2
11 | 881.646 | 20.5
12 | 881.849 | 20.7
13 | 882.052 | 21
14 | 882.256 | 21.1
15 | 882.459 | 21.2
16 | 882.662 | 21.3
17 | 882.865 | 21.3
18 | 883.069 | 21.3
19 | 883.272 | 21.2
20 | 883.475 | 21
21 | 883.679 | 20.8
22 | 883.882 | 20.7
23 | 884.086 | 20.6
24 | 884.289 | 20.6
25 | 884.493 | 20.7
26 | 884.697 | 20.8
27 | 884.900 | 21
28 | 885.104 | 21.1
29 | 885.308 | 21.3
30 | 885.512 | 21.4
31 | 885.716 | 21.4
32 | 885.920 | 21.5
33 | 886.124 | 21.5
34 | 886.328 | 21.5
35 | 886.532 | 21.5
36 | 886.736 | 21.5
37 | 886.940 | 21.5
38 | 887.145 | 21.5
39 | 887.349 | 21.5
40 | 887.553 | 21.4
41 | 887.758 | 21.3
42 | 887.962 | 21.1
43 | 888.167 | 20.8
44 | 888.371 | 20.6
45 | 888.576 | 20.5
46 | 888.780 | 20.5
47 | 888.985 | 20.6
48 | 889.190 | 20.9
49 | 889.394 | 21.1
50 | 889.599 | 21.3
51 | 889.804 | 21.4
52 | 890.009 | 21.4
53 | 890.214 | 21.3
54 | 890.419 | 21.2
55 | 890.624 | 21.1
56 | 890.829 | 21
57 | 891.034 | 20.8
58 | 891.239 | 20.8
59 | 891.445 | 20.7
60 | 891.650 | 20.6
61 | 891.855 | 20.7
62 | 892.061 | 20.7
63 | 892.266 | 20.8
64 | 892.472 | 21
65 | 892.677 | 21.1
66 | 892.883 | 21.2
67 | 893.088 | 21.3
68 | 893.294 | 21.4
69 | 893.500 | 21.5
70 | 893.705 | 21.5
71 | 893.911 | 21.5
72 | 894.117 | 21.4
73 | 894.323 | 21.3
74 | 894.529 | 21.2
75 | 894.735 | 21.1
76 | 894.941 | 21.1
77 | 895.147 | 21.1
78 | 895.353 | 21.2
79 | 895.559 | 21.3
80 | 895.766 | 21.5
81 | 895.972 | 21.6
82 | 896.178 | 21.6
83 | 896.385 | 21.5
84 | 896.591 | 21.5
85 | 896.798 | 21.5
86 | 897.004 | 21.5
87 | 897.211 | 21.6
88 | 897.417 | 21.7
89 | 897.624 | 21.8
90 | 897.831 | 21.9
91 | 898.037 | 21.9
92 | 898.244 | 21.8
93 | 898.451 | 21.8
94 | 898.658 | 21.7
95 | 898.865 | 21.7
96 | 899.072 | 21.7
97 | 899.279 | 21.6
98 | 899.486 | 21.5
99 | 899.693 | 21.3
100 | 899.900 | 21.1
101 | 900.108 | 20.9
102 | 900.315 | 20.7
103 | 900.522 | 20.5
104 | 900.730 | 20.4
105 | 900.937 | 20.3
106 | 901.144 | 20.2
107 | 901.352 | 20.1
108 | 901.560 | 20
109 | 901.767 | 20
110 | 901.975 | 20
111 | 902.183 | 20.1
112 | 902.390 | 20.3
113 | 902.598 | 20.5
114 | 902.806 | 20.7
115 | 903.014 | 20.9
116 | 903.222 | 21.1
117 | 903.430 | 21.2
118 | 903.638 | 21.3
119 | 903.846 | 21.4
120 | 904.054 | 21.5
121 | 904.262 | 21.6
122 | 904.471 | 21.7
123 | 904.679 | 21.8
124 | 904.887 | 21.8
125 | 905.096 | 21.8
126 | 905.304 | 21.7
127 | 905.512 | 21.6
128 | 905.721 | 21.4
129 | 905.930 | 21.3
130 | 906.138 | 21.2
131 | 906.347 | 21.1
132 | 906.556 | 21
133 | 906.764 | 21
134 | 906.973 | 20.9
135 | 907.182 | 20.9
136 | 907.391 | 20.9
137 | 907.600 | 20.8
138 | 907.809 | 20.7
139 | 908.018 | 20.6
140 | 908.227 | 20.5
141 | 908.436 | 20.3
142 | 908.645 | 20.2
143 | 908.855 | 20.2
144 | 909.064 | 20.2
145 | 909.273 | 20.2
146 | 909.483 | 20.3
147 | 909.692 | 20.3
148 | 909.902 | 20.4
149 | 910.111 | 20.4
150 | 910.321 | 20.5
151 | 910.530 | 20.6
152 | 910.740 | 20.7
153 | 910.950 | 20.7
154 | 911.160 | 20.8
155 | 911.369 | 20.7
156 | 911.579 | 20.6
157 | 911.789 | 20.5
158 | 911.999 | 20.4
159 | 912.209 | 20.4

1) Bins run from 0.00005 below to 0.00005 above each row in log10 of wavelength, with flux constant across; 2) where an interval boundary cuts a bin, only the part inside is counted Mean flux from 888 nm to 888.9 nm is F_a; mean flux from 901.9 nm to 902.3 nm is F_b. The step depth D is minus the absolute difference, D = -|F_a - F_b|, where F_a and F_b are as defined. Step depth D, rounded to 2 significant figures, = -0.55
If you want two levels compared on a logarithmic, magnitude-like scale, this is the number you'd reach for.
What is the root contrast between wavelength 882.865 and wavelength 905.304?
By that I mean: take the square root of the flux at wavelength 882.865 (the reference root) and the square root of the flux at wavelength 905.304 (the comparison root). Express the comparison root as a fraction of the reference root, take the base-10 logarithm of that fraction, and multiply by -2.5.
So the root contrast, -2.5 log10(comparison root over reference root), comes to -0.010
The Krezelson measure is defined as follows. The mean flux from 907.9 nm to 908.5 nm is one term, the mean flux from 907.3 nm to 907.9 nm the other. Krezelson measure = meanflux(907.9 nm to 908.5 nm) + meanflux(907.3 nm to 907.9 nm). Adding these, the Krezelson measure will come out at 41.3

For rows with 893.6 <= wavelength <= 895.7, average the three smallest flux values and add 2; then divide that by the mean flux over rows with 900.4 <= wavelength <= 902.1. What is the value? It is 1.14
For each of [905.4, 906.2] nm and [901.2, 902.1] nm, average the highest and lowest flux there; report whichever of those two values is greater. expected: 21.4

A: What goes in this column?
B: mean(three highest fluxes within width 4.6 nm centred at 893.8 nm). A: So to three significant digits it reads 21.5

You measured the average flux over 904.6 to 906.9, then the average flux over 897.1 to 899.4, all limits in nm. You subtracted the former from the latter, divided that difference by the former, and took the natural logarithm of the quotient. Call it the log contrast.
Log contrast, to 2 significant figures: -4.2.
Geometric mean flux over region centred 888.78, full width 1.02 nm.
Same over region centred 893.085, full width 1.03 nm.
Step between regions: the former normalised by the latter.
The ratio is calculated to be 0.97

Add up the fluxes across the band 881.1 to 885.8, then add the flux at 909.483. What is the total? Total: 502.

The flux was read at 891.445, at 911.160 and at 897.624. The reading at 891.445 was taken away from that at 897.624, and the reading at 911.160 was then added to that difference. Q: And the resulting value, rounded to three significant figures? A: 21.9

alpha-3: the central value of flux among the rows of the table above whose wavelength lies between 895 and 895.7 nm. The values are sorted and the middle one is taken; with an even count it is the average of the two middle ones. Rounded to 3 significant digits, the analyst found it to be 21.2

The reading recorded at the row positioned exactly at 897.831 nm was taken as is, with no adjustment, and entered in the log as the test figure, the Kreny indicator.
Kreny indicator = 21.9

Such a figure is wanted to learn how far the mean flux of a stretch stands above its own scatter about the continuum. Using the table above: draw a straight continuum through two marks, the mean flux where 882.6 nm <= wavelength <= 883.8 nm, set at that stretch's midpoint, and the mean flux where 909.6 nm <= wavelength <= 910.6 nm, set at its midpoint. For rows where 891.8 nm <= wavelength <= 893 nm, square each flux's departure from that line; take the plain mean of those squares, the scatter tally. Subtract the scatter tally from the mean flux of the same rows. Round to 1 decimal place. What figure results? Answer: 20.9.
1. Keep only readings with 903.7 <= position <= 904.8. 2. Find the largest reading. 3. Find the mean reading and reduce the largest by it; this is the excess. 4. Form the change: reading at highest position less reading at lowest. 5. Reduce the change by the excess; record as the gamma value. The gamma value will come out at 0.20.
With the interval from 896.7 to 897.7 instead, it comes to 0.12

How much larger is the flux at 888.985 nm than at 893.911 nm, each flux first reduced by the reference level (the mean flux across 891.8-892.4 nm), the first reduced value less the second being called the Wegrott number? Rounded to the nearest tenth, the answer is -0.9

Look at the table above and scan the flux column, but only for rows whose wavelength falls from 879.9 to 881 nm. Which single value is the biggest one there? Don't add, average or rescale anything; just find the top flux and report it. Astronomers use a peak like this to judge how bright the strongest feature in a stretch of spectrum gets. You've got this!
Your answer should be 21.3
